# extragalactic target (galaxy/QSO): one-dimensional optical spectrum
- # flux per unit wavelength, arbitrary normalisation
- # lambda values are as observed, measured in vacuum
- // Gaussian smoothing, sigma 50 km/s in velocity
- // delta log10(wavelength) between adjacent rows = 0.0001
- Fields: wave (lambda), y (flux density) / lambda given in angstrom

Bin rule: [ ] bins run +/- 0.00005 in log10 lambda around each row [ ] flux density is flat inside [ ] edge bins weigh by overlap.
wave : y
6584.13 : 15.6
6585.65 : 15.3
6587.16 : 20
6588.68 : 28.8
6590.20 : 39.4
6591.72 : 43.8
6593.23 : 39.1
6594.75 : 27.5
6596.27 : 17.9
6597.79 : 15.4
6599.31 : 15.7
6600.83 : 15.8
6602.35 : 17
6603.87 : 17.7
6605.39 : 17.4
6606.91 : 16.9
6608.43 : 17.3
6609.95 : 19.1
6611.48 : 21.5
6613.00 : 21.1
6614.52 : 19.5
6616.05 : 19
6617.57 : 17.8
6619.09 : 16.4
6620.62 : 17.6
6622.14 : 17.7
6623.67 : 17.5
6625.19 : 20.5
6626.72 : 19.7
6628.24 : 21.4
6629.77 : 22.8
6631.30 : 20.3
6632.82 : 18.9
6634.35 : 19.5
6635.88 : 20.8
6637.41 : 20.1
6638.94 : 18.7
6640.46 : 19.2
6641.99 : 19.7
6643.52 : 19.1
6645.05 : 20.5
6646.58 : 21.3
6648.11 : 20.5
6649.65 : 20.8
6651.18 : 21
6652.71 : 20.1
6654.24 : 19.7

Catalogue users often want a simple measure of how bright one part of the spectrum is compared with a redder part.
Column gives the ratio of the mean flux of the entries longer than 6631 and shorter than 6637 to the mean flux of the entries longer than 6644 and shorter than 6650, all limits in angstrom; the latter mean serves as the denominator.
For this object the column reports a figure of 0.96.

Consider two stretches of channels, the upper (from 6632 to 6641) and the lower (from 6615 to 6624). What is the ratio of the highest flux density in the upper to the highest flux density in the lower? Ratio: 1.09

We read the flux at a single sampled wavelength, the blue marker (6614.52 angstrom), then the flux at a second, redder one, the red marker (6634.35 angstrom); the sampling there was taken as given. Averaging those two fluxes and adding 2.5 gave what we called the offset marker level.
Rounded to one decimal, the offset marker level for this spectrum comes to 22.0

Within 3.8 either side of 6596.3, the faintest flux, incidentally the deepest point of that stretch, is 15.4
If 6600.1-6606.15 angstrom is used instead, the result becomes 15.8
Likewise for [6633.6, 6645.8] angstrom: 18.7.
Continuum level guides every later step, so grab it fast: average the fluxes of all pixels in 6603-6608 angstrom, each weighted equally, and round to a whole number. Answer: 17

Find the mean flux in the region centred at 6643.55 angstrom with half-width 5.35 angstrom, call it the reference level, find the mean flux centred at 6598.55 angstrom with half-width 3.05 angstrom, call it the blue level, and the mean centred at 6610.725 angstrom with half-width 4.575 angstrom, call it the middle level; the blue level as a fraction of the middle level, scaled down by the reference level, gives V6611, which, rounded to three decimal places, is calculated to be 0.042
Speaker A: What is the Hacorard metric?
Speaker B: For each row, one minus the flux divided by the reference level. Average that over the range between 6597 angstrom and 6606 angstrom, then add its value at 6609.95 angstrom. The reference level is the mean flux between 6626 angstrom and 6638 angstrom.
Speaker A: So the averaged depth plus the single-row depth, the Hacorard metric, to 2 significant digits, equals 0.26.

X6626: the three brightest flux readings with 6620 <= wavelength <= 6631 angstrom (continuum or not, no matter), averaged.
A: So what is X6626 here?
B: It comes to 22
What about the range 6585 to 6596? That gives 41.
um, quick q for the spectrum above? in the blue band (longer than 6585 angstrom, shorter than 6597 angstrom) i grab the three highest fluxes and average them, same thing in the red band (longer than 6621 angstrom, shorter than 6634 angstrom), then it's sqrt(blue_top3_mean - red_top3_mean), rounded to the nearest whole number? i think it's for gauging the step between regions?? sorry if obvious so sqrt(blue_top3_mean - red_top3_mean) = 4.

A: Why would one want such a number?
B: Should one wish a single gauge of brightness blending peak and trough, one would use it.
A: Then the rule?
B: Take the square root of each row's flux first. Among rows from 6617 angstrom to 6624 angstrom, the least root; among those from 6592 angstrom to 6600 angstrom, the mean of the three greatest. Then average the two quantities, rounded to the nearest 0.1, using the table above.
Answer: 4.6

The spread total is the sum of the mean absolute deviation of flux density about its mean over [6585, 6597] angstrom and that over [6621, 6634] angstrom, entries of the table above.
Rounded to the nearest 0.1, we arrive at 10.2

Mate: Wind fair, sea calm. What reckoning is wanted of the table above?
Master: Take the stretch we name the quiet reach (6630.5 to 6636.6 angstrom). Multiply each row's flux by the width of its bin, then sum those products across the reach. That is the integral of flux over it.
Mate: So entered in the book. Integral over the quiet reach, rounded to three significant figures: 121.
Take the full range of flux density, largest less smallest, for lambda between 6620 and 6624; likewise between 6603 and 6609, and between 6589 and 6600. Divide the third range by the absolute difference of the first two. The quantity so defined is 47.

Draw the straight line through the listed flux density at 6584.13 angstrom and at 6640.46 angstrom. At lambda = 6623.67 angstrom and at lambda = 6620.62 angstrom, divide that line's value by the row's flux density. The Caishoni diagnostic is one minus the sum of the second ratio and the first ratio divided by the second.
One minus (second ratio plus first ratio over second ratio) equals -1.0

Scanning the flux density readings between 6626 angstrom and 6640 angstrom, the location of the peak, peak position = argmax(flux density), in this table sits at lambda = 6629.77 angstrom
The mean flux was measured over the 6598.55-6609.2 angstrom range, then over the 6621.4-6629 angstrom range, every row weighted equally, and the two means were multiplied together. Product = 326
